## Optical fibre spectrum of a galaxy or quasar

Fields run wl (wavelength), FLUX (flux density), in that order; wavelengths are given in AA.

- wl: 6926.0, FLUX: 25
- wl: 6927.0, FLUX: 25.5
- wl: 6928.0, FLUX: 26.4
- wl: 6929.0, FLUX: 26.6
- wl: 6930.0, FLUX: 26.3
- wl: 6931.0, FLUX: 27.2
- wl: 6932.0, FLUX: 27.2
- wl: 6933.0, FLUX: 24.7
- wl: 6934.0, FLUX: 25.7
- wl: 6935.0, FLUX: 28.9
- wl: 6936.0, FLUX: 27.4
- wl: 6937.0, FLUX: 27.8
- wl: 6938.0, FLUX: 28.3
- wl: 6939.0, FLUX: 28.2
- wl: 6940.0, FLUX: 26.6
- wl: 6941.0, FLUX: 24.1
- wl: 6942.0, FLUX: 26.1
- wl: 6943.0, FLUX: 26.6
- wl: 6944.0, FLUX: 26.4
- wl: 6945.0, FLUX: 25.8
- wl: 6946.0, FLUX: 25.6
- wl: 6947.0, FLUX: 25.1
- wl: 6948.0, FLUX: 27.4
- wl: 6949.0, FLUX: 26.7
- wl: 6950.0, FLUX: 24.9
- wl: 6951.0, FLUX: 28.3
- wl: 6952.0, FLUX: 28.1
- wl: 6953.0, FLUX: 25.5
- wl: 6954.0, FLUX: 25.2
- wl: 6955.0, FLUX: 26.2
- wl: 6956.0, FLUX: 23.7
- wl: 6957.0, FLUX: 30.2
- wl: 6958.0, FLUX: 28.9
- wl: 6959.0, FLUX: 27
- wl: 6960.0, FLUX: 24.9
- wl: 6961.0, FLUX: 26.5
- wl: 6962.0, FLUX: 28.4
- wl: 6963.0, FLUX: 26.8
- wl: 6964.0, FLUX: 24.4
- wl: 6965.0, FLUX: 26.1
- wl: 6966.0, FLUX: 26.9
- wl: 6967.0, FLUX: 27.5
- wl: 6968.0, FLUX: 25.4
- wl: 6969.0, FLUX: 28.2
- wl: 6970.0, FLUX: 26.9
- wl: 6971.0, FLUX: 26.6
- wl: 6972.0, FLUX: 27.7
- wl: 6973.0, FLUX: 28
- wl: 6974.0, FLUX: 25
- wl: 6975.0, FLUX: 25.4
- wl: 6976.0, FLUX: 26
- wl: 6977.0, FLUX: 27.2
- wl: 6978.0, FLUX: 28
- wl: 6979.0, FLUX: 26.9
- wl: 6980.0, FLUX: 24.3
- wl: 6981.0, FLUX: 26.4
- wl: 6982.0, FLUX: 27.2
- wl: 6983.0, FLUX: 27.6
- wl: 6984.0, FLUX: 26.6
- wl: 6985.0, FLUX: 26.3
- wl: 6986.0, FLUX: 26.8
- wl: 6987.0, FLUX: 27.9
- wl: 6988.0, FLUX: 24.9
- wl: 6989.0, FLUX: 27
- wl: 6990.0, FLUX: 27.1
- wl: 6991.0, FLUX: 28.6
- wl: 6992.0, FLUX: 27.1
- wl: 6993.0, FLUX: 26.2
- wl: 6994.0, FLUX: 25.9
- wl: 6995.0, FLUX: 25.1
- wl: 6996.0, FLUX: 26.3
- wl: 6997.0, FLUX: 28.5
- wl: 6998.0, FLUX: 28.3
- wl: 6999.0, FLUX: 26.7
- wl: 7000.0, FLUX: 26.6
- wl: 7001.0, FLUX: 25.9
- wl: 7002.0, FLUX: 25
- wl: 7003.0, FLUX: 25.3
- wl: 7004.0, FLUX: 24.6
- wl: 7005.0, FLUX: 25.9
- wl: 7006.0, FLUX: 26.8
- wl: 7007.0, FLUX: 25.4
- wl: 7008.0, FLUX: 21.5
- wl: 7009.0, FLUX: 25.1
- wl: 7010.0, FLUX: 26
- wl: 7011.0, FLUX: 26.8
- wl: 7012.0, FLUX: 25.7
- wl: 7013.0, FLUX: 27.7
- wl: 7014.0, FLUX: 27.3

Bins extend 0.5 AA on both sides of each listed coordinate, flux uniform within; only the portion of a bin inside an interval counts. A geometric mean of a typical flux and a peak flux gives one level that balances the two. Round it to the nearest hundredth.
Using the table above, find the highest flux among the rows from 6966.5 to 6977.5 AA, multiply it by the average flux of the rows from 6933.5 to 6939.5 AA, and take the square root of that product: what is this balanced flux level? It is 27.96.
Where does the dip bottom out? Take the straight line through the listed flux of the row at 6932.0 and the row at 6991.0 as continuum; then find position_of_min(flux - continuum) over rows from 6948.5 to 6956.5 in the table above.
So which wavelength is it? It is 6956.0 AA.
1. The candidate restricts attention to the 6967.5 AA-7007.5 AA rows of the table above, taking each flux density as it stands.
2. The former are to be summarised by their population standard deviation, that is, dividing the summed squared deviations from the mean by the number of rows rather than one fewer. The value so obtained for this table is 1.12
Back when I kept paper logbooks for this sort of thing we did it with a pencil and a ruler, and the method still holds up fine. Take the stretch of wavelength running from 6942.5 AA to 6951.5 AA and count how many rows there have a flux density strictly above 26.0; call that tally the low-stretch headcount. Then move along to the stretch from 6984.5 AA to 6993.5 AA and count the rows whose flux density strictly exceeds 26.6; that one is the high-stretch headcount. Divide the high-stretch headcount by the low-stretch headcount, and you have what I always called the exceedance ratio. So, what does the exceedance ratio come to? 1.2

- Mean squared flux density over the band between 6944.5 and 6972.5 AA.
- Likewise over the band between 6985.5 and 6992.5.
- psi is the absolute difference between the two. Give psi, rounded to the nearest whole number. 23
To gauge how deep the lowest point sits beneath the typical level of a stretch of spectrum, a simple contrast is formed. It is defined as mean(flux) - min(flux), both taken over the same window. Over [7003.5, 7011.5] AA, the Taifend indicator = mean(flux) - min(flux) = 3.8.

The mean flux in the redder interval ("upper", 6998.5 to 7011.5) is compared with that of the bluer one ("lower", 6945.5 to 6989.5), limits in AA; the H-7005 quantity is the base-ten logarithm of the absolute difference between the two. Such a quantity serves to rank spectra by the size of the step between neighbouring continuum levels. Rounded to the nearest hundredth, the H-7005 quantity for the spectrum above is 0.04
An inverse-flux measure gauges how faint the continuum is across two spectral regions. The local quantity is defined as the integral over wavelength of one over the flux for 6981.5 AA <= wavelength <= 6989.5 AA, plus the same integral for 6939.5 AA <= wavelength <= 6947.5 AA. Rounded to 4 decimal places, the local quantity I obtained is 0.6095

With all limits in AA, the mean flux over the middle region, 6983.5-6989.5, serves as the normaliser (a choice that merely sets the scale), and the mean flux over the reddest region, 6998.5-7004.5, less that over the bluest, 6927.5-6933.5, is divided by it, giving -0.027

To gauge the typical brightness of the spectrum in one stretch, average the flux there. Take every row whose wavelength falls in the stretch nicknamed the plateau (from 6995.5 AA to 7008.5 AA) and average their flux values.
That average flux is 25.9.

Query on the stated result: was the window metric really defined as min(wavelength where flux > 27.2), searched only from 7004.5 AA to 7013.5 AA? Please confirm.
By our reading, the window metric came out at 7013.0 AA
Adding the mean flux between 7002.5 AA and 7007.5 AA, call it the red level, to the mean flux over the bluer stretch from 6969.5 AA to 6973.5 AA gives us 52.9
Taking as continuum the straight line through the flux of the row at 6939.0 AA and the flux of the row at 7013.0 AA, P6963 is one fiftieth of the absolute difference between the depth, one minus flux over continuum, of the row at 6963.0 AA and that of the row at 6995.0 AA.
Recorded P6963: 0.0011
